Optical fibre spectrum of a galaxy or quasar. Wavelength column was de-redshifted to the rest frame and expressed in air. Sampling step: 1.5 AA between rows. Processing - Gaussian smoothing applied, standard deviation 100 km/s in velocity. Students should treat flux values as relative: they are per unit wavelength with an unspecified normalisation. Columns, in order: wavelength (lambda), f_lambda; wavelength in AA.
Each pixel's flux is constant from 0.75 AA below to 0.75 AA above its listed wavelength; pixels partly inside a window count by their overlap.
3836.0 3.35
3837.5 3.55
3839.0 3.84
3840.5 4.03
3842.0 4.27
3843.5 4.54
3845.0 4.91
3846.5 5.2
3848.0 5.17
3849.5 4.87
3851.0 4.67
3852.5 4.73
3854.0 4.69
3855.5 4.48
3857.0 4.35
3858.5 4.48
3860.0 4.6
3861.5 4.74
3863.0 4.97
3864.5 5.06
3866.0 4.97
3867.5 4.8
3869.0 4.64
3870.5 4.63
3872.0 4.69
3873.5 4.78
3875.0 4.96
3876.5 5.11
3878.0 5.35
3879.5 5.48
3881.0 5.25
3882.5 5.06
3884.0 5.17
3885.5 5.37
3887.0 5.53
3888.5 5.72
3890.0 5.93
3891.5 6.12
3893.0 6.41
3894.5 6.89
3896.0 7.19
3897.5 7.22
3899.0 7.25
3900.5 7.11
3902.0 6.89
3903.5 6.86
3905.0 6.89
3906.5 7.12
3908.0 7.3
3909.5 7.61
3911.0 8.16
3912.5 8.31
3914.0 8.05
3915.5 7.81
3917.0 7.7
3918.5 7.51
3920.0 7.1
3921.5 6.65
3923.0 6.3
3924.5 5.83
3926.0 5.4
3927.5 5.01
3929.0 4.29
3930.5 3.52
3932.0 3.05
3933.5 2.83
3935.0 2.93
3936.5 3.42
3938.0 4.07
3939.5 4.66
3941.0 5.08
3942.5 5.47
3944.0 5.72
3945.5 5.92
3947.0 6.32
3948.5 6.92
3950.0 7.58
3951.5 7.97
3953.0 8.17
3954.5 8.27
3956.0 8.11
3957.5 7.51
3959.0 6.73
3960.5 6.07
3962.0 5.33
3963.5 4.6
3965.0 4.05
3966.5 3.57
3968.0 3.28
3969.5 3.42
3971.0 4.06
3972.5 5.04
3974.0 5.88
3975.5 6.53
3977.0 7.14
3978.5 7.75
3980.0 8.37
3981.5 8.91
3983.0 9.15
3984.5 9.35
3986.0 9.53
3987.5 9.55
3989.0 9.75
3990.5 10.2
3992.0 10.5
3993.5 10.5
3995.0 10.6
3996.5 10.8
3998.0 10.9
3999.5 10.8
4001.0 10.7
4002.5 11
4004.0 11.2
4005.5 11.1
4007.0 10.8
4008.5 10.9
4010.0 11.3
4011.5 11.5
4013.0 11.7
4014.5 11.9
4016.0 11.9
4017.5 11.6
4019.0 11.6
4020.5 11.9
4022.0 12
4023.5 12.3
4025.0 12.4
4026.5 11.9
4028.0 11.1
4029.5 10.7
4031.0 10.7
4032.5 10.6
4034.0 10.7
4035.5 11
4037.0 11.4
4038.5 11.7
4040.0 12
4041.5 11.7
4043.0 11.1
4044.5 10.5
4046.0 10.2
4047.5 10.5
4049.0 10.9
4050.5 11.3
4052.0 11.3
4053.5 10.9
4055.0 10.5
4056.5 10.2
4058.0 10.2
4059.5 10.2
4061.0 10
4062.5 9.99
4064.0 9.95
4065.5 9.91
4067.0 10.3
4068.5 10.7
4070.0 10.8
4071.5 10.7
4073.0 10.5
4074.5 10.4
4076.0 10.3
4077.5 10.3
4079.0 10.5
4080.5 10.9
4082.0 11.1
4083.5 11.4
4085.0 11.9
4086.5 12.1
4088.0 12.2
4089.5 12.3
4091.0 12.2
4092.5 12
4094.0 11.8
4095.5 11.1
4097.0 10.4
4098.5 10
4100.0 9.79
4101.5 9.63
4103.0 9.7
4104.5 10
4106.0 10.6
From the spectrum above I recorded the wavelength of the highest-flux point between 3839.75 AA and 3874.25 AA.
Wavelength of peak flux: 3846.5 AA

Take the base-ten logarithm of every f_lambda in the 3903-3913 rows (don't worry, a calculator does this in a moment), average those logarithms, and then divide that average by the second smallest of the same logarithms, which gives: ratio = 1.04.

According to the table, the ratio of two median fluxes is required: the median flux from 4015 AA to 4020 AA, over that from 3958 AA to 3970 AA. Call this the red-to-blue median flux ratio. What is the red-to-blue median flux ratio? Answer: 2.68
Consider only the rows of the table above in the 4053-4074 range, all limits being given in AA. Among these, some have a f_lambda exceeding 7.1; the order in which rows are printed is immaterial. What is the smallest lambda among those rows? 4053.5 AA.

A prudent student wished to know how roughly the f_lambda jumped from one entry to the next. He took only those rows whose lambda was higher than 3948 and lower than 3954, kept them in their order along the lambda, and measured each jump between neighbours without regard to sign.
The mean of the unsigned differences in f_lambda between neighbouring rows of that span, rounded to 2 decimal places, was 0.42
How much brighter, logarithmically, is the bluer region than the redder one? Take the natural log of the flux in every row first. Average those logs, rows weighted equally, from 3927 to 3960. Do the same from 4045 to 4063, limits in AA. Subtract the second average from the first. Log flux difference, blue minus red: -0.68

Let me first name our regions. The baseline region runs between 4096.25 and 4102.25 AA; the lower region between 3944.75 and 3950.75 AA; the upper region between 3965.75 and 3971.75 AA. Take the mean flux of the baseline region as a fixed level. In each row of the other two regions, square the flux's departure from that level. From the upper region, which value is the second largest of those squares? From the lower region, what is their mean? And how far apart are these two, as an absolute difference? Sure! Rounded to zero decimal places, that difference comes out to 32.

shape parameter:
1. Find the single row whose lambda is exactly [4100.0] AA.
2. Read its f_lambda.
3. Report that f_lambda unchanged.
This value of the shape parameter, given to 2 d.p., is 9.79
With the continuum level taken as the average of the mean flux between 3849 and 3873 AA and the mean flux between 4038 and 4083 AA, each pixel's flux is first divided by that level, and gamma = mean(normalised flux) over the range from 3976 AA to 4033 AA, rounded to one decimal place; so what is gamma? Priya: 1.4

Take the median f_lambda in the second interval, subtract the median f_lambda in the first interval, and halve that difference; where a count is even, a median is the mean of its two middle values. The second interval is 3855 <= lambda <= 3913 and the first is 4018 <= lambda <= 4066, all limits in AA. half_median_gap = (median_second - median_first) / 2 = -2.8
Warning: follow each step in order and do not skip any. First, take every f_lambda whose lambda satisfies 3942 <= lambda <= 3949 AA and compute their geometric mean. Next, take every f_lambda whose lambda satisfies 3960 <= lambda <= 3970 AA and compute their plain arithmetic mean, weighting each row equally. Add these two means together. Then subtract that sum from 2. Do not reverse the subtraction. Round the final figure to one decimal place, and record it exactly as -8.4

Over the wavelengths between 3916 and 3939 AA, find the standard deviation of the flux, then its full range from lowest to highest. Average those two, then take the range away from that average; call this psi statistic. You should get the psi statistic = -1.6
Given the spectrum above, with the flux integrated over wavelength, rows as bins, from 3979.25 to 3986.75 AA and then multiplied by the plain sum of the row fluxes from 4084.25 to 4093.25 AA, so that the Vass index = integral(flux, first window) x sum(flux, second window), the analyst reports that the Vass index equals 4941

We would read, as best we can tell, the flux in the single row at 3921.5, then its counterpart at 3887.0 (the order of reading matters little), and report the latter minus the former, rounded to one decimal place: -1.1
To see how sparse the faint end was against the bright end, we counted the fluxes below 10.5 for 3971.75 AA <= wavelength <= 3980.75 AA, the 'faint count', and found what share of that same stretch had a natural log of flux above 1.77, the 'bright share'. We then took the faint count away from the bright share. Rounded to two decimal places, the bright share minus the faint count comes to -5.17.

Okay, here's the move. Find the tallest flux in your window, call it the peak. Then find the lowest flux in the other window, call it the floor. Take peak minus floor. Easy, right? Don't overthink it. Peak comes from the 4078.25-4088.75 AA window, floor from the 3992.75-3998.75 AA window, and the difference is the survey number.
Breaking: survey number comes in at 1.7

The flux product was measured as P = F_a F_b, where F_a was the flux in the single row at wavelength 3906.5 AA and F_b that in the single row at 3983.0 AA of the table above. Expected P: 65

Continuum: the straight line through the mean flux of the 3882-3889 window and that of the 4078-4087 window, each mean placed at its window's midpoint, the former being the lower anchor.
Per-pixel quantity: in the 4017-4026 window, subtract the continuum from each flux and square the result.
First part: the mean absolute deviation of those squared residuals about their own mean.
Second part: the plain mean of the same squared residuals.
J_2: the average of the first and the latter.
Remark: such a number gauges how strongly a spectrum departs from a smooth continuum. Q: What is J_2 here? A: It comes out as 3.7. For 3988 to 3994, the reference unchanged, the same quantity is 1.8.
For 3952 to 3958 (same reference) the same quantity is 0.3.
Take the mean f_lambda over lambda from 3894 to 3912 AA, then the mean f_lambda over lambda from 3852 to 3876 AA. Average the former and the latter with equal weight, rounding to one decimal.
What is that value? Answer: 6.0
